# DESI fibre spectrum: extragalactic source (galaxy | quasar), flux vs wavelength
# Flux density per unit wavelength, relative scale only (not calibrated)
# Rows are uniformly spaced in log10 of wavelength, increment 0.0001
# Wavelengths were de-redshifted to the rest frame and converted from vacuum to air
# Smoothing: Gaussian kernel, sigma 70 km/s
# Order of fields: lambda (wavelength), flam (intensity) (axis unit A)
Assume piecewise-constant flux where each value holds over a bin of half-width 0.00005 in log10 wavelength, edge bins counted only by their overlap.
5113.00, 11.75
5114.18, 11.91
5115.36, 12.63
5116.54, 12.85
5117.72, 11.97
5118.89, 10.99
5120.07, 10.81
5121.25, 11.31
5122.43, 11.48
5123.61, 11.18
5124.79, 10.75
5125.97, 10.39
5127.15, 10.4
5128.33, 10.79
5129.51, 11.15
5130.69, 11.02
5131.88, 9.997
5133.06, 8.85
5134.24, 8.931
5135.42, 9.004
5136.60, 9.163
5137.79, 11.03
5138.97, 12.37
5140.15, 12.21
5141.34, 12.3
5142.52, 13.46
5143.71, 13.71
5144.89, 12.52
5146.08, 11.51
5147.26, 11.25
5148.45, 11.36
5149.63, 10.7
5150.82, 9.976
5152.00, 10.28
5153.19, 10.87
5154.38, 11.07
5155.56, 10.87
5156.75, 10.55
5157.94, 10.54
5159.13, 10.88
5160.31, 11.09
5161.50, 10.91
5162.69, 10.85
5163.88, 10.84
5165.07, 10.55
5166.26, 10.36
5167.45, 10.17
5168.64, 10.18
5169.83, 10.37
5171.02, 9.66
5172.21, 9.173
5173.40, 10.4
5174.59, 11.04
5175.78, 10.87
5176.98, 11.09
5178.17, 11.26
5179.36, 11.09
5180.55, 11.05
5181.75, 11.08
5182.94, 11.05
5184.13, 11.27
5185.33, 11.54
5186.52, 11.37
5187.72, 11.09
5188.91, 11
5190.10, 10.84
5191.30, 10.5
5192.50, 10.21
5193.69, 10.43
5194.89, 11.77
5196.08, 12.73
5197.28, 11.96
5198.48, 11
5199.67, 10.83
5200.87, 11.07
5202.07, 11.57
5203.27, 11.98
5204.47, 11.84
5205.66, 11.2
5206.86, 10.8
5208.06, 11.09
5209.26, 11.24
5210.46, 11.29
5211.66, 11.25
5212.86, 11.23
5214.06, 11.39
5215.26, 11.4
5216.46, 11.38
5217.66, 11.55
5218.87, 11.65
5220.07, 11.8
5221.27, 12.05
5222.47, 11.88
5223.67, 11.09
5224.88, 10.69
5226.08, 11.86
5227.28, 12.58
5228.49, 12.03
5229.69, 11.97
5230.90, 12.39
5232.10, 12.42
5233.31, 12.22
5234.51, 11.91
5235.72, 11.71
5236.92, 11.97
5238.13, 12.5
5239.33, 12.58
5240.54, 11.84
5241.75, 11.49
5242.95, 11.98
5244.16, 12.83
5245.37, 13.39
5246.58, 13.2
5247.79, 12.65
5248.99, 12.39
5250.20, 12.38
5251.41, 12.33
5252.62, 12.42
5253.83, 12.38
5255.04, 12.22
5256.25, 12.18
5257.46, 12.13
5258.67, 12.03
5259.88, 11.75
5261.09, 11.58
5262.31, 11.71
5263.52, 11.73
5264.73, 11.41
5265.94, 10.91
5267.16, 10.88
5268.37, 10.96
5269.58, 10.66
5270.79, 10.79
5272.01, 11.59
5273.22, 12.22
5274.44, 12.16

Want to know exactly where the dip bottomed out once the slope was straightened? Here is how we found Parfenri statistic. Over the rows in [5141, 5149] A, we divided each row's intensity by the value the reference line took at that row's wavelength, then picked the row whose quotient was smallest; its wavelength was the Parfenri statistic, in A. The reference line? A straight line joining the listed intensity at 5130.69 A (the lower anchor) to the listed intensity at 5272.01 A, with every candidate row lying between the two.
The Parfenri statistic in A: 5147.26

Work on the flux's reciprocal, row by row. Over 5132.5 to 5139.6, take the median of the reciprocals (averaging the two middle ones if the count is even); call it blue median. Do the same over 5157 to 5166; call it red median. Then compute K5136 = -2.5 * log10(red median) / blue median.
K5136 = 23.5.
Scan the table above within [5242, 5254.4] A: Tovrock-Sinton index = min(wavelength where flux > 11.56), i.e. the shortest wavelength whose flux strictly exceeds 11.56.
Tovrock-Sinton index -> 5242.95 A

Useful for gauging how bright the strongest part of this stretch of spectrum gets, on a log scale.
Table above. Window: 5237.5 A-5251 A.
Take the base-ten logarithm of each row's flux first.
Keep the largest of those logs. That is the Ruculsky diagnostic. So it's 1.13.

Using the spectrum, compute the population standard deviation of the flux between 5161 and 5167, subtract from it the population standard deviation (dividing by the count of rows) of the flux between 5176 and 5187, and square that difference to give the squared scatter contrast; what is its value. 0.00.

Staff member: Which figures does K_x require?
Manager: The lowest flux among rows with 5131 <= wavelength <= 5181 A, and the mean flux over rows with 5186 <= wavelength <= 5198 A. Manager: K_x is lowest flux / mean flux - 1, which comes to -0.21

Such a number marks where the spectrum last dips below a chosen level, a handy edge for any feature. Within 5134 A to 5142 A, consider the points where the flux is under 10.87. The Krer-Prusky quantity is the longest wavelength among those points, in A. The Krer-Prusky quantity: 5136.60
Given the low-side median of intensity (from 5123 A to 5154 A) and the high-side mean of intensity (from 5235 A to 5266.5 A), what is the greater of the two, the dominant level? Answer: 12.1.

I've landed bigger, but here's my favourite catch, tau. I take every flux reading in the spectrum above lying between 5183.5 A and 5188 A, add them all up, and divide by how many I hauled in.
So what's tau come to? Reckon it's 11.3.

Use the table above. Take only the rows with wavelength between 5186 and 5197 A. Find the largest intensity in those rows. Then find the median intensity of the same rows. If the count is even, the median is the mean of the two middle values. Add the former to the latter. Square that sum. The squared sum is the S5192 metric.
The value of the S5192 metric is 563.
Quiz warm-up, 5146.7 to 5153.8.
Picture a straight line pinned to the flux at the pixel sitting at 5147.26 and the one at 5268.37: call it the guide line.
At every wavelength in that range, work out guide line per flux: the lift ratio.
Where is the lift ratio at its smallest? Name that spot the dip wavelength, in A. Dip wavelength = 5148.45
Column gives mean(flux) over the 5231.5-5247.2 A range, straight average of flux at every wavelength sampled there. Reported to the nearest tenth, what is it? 12.3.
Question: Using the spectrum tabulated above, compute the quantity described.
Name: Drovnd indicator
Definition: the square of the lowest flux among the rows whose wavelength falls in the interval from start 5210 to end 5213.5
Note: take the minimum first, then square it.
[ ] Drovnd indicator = 126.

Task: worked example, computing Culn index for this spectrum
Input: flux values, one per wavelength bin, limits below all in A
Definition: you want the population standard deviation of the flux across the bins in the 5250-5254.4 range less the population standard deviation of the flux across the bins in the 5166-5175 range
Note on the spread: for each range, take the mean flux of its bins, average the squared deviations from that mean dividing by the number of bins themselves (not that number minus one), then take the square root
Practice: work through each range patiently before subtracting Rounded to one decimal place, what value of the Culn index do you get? -0.5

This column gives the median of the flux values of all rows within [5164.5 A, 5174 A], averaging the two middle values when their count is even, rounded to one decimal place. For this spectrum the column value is 10.3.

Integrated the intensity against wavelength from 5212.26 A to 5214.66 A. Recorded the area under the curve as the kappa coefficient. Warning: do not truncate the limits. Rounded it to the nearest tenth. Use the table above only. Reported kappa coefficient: 27.2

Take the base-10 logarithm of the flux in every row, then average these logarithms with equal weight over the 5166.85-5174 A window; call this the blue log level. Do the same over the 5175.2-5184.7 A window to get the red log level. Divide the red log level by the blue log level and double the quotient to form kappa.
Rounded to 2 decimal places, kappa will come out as 2.09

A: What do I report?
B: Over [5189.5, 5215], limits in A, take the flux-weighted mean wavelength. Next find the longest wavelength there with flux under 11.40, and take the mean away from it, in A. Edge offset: 11.9 A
